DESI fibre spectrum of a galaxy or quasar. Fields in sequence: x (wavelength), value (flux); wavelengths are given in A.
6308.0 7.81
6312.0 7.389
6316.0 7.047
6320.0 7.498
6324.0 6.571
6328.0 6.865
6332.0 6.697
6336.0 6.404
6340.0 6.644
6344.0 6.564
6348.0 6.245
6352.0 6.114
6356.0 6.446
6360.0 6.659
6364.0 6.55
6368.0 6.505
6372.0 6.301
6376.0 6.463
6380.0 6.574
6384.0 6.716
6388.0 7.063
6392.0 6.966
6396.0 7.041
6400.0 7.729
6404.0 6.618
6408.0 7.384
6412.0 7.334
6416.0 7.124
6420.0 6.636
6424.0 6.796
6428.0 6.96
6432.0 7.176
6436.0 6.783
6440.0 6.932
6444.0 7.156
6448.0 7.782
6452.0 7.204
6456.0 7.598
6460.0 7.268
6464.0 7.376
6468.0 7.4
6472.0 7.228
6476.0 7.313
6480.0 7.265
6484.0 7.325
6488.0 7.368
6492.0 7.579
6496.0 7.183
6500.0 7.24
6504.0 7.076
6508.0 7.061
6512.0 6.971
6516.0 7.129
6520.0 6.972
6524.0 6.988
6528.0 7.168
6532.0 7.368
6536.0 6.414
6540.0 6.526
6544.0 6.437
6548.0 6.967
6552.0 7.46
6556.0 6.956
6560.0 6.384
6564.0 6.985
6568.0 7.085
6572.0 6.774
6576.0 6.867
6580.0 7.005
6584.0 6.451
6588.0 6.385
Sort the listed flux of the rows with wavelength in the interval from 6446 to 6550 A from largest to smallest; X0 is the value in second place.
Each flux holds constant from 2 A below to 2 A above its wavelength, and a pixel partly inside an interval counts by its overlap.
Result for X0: 7.598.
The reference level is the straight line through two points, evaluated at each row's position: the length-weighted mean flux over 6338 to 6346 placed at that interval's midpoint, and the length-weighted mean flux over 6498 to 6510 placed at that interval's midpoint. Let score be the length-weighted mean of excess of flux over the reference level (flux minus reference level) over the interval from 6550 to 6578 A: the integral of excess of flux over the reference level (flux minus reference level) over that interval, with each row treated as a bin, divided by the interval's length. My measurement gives -0.39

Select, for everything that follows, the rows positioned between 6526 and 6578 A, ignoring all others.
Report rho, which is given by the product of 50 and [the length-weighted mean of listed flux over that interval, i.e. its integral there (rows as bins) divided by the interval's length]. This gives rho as 344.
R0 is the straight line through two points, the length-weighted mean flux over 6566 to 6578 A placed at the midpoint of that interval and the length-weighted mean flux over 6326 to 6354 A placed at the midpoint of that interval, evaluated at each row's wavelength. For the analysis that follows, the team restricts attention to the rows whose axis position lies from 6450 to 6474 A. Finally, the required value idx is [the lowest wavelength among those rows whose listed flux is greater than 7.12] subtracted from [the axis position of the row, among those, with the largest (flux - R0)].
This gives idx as 4 A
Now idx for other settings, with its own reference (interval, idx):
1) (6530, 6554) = 20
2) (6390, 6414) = 0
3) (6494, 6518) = 4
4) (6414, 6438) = 16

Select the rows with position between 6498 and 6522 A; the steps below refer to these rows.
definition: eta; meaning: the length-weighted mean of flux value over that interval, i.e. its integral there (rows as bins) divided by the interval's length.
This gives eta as 7.1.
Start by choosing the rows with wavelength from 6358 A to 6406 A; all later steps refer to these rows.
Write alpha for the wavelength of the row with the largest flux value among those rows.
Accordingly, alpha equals 6400.0 A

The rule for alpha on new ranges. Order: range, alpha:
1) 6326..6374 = 6328.0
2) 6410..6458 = 6448.0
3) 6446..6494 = 6448.0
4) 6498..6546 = 6532.0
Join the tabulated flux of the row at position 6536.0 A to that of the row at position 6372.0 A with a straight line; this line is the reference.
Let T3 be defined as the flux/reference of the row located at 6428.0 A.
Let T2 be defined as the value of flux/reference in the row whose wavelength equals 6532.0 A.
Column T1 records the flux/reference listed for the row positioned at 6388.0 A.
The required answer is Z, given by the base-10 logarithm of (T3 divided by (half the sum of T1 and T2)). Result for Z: -0.01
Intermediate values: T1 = 1.12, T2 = 1.15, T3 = 1.10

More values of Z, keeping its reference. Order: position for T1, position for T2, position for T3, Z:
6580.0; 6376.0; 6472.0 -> 0.03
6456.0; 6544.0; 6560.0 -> -0.04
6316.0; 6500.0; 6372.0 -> -0.05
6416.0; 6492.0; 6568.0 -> -0.02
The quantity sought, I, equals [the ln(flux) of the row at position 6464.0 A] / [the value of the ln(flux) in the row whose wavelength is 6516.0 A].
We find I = 1.02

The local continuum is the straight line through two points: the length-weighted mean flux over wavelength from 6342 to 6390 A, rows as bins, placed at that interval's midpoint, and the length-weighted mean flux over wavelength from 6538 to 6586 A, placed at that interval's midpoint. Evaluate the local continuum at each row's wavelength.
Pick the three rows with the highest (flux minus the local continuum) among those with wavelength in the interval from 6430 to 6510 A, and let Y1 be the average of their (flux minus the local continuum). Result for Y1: 0.98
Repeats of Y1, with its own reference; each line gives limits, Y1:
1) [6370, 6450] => 1.03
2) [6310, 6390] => 0.87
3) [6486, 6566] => 0.72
